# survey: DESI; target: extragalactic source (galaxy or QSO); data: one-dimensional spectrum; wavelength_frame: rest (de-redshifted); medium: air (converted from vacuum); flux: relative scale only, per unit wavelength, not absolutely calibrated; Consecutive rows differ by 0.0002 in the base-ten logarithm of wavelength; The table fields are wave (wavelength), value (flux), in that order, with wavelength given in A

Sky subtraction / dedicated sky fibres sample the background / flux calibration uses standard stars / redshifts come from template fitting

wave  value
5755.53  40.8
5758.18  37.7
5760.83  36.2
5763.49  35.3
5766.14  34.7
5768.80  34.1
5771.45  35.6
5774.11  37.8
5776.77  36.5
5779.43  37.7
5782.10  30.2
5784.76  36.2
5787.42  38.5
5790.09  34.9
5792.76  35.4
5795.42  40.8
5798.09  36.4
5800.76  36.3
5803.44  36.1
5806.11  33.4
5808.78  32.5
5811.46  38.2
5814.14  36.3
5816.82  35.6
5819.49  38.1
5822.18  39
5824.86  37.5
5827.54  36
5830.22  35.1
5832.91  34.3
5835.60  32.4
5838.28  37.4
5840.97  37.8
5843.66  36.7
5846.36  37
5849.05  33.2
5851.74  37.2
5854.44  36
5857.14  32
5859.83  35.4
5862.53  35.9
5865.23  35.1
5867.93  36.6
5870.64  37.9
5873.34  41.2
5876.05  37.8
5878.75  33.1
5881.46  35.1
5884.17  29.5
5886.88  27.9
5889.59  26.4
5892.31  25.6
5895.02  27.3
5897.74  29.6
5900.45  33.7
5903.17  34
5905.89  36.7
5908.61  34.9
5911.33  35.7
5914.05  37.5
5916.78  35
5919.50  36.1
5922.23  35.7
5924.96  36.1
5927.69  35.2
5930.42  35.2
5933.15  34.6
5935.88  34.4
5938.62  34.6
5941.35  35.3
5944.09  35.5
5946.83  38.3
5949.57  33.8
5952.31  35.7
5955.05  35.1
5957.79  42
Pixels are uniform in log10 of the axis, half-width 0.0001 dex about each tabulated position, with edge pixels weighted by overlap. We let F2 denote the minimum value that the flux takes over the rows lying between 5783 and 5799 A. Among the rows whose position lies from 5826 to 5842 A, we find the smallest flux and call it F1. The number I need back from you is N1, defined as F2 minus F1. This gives 2.5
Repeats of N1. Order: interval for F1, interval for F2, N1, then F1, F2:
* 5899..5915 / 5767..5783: -3.5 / 33.7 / 30.2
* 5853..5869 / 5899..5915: 1.7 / 32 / 33.7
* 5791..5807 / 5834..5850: -1.0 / 33.4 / 32.4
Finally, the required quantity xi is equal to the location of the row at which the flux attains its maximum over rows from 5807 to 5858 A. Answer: 5822.18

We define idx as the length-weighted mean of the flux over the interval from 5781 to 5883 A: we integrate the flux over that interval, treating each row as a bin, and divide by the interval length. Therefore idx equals 36.0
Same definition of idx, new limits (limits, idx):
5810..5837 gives 36.2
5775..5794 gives 35.7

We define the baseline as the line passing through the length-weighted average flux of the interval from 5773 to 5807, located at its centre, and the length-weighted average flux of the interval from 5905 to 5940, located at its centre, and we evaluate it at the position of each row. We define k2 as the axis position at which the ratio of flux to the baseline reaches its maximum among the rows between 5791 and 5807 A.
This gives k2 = 5795.42 A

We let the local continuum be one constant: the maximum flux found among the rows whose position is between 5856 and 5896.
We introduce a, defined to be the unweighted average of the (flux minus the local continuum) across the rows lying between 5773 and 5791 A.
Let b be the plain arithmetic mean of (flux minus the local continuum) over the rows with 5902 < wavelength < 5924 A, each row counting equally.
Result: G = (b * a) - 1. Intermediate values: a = -5.23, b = -5.5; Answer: 28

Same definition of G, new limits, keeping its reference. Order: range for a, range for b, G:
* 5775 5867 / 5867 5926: 38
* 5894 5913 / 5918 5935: 45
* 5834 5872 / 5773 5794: 28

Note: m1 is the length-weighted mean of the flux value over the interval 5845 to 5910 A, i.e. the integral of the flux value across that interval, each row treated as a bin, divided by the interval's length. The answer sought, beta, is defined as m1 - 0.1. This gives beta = 33.6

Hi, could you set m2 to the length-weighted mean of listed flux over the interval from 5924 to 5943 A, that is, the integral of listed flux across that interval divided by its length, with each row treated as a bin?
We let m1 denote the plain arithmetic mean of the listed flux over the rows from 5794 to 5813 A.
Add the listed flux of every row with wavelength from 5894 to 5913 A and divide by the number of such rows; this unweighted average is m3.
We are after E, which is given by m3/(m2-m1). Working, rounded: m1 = 36.2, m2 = 35.0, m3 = 33.1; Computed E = -28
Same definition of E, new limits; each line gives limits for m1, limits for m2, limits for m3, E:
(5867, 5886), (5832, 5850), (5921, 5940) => -134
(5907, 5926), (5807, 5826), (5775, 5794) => 45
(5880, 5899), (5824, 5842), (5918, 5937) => 5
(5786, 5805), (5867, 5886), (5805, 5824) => -29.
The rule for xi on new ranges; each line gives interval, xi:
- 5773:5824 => 5795.42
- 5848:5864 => 5851.74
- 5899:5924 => 5914.05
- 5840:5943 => 5873.34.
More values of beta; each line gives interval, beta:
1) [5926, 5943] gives 34.8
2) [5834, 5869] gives 35.5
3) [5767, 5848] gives 36.0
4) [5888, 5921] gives 32.6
